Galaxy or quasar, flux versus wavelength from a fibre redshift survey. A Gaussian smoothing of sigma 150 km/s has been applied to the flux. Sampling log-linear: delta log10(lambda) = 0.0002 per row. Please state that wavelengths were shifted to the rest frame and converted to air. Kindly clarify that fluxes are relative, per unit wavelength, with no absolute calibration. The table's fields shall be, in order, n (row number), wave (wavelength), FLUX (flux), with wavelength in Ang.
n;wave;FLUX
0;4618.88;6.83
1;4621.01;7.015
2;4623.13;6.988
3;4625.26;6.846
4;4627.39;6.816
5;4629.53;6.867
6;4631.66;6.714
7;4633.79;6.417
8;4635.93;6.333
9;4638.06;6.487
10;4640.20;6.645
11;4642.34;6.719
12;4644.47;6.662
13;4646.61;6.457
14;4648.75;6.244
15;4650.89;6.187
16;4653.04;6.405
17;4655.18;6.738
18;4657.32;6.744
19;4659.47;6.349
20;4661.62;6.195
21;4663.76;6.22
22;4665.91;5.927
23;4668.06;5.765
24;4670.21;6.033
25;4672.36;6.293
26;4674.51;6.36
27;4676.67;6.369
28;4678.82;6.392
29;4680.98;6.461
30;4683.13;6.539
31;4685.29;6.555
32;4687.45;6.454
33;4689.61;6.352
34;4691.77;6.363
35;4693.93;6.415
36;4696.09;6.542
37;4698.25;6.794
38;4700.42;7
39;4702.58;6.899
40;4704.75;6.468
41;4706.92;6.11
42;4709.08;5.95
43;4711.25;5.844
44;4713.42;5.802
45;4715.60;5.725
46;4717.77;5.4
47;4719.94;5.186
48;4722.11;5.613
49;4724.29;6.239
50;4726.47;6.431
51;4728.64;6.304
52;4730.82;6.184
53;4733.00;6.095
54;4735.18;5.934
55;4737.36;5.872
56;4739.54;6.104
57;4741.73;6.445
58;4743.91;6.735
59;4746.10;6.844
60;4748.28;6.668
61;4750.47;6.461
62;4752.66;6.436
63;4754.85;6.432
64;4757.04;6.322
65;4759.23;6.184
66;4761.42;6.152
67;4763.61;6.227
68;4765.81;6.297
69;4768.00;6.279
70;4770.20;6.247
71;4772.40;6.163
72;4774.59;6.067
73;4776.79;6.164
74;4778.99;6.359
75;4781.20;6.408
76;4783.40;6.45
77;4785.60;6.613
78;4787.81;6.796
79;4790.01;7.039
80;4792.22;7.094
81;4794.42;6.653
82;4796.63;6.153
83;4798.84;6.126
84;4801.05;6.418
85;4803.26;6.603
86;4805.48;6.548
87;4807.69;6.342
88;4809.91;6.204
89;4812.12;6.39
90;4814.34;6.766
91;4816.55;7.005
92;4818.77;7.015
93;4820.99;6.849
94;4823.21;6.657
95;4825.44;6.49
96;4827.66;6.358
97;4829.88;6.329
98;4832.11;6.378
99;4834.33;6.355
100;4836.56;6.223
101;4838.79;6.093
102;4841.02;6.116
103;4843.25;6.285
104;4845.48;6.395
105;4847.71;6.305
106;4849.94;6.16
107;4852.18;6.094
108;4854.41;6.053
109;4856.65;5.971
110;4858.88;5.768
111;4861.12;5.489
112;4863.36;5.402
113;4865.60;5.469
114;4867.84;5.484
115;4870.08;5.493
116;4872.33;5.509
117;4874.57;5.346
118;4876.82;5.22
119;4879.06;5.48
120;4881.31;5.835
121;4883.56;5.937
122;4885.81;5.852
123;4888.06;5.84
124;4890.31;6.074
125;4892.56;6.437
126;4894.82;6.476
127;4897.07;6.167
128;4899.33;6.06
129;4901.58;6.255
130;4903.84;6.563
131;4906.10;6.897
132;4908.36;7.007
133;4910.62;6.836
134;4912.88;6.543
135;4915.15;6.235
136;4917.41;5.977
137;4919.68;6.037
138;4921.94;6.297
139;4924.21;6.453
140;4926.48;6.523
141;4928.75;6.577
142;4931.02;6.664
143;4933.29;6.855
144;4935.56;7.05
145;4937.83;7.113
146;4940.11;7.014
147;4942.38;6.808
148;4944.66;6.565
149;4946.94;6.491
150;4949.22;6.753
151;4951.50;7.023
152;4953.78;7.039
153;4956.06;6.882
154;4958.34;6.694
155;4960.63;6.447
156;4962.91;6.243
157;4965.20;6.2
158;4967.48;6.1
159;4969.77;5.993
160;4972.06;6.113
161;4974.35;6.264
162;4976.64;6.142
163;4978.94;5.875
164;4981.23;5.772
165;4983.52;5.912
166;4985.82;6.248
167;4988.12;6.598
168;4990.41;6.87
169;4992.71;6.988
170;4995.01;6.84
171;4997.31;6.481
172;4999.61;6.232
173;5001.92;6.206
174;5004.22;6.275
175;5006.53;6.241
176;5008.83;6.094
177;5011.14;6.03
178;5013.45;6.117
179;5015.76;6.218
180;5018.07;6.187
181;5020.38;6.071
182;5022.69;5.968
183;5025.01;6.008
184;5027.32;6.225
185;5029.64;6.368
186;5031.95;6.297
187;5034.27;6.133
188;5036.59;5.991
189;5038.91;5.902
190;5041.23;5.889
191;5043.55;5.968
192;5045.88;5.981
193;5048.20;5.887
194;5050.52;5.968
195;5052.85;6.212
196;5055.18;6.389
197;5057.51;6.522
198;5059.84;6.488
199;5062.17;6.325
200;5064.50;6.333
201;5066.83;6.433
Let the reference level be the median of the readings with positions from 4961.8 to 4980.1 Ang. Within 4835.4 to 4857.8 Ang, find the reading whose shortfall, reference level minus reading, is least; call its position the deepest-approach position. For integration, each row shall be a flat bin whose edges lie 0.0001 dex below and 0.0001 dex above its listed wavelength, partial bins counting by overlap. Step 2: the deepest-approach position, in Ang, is 4845.48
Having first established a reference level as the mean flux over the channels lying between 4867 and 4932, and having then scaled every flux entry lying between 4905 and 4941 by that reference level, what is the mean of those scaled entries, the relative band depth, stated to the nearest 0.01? 1.08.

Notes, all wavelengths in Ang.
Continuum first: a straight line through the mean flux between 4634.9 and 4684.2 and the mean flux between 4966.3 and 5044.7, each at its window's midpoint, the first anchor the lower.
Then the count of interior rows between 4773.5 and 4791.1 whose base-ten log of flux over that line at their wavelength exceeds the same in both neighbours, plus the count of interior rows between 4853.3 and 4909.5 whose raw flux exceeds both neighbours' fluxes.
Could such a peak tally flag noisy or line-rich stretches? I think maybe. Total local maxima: 3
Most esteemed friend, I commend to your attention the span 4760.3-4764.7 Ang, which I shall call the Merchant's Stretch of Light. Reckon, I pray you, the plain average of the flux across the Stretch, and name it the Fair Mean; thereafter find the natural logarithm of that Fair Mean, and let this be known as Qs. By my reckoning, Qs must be 1.82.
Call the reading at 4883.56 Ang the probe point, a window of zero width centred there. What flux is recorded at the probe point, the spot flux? 5.937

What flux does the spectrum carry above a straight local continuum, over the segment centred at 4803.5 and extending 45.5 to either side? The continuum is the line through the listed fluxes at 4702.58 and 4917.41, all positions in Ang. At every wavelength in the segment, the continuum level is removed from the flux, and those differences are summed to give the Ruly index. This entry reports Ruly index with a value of -1.5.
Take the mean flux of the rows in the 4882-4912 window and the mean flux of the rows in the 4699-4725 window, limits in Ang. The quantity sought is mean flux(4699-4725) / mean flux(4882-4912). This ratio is 0.95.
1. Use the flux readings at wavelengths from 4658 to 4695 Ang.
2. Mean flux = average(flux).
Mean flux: 6.30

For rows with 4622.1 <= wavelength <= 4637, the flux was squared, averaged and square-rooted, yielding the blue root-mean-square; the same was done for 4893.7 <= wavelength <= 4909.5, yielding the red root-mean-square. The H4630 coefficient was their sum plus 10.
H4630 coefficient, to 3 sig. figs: 23.2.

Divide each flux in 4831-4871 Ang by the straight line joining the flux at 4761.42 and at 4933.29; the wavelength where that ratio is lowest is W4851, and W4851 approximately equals 4863.36 Ang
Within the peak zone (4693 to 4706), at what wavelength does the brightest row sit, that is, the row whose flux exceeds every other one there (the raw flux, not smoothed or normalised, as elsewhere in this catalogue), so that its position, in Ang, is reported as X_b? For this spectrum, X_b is 4700.42 Ang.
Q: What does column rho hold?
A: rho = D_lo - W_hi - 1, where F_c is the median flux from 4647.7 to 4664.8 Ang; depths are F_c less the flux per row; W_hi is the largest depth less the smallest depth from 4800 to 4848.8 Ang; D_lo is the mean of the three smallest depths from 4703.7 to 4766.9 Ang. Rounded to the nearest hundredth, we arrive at -2.37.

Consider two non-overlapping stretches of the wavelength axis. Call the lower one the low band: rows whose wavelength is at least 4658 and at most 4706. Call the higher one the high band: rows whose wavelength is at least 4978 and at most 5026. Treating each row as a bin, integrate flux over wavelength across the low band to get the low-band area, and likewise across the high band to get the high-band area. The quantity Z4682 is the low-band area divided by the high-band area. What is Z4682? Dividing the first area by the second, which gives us 1.0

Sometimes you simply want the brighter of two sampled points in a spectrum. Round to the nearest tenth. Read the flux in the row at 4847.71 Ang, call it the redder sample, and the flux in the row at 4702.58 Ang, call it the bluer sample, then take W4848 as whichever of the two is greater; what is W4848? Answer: 6.9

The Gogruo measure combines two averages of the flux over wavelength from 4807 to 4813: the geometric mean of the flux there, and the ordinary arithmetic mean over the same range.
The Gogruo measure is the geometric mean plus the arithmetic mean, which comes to 12.6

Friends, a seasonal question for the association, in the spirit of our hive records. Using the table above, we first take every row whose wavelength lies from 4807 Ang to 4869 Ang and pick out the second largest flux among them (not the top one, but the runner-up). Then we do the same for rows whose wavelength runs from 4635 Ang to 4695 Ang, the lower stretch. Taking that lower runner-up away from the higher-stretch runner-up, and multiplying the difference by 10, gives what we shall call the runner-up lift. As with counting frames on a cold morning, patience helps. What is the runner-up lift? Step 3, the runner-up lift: 2.7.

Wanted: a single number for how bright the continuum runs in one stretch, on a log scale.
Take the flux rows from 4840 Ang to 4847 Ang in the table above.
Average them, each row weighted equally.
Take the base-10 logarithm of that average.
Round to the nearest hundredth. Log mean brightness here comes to 0.80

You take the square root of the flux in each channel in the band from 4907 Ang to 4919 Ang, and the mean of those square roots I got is 2.55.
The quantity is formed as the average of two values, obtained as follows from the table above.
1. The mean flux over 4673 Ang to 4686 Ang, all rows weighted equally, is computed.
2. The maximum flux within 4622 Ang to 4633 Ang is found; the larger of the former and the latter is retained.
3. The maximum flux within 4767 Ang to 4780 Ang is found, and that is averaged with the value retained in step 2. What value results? 6.67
